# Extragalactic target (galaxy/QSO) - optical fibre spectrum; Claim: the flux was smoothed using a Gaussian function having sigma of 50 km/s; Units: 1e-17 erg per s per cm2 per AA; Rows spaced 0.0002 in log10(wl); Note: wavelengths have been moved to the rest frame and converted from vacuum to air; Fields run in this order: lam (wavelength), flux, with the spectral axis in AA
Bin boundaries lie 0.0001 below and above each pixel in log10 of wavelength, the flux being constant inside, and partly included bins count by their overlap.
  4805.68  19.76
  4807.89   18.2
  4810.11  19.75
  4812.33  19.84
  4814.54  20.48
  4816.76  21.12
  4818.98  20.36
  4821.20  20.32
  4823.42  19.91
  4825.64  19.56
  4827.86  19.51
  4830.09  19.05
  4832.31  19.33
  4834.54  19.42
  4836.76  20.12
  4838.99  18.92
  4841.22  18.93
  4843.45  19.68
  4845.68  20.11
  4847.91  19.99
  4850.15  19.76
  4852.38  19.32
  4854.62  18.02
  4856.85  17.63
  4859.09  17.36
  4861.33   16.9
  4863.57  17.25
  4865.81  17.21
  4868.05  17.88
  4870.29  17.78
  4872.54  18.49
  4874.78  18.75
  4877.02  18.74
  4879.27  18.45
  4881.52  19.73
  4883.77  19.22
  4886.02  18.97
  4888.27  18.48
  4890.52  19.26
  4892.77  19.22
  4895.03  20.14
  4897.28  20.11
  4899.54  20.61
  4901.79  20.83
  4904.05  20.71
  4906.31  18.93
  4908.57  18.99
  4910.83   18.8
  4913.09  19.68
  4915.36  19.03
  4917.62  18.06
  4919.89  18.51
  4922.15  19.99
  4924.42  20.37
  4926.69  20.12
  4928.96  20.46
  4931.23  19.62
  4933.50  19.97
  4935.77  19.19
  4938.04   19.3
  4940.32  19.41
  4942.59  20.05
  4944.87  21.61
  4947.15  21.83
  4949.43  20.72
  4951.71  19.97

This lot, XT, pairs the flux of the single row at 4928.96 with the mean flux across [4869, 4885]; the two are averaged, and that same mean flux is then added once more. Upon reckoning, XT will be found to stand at 38.3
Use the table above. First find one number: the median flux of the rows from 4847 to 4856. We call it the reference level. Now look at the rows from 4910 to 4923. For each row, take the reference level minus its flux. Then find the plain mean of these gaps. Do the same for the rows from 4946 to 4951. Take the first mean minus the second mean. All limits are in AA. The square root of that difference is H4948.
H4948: 1.5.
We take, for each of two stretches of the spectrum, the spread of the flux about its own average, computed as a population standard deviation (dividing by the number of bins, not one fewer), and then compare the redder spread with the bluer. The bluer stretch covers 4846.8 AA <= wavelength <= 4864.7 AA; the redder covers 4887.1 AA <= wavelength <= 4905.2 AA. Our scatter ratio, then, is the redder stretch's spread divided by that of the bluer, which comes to 0.69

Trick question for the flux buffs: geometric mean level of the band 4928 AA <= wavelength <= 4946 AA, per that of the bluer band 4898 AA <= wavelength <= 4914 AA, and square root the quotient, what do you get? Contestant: 1.00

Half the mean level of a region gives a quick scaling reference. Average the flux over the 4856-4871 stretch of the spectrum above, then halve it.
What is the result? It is 8.7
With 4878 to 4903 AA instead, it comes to 9.8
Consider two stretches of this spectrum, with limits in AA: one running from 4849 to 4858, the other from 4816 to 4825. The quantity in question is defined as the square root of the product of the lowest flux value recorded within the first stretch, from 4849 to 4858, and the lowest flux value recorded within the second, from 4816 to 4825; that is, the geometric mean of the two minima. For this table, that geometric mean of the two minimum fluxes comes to 18.7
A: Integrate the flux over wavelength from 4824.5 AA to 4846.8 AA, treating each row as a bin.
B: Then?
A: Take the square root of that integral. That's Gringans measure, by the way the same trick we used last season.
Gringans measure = 20.8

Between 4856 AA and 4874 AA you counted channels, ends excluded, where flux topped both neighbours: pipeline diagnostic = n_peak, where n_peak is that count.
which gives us 2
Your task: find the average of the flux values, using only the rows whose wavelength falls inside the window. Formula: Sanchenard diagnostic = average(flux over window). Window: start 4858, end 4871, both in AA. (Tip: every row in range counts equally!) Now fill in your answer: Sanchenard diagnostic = 17.4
